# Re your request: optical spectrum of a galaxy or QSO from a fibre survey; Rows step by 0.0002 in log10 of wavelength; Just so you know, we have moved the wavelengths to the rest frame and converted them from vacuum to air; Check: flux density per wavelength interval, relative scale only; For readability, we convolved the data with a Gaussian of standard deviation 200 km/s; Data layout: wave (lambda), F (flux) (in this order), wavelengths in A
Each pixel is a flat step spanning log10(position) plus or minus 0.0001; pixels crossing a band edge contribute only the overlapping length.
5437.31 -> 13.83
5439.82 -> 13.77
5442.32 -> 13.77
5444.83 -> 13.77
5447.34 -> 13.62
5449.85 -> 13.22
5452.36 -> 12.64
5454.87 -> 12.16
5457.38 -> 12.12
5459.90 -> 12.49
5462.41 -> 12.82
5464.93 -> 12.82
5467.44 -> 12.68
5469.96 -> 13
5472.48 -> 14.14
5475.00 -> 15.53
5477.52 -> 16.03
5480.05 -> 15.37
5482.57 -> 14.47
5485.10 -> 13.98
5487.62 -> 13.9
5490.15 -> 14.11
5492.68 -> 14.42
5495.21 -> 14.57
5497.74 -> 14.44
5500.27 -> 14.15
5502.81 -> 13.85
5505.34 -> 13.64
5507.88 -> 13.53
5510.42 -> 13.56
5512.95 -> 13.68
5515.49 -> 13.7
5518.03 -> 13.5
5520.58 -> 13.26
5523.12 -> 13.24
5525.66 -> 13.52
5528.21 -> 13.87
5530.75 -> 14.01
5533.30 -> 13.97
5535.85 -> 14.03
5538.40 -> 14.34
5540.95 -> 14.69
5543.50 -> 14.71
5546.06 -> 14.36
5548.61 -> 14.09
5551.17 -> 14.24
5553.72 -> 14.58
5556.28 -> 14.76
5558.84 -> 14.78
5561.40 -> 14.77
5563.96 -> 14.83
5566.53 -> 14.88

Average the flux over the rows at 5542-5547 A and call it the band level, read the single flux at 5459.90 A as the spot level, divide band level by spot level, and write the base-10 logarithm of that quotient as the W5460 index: 0.07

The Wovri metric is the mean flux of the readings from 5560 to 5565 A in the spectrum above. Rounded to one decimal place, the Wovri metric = 14.8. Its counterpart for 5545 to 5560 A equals 14.5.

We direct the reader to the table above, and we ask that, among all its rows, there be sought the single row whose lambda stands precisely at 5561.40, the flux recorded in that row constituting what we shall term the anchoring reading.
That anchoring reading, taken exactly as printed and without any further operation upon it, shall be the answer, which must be 14.77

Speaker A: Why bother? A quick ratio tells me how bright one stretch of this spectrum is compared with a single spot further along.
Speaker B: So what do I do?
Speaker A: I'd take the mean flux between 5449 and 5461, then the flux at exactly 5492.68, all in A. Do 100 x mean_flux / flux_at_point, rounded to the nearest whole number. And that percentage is 87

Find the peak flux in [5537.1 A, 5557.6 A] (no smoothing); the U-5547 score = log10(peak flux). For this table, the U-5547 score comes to 1.17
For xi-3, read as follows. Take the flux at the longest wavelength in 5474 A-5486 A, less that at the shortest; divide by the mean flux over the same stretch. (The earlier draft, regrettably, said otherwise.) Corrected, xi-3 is -0.10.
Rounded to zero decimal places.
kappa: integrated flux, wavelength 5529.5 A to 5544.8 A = 219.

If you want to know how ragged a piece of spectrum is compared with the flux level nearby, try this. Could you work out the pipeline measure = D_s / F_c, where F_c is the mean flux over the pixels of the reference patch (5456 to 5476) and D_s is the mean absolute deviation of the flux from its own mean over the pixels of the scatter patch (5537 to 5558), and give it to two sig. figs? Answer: 0.016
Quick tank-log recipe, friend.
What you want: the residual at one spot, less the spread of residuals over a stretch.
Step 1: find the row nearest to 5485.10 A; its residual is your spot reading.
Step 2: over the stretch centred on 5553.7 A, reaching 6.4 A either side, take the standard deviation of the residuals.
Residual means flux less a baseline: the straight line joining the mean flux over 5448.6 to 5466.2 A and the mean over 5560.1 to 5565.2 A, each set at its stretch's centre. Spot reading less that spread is 0.6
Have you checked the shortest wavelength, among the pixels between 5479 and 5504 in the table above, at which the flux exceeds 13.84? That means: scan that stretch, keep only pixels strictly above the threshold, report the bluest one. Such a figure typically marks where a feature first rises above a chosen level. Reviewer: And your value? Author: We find 5480.05 A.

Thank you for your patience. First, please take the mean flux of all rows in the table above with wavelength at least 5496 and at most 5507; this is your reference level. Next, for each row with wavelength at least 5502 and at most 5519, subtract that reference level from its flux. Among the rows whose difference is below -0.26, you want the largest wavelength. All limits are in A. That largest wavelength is 5518.03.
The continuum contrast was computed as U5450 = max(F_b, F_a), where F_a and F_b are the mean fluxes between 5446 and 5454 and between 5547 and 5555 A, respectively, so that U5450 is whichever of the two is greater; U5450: 14.3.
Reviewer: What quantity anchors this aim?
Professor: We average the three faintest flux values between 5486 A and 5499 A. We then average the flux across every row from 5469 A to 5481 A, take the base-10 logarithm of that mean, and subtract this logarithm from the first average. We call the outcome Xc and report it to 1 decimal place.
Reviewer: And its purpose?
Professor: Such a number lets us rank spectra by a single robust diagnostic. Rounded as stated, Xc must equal 13.0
